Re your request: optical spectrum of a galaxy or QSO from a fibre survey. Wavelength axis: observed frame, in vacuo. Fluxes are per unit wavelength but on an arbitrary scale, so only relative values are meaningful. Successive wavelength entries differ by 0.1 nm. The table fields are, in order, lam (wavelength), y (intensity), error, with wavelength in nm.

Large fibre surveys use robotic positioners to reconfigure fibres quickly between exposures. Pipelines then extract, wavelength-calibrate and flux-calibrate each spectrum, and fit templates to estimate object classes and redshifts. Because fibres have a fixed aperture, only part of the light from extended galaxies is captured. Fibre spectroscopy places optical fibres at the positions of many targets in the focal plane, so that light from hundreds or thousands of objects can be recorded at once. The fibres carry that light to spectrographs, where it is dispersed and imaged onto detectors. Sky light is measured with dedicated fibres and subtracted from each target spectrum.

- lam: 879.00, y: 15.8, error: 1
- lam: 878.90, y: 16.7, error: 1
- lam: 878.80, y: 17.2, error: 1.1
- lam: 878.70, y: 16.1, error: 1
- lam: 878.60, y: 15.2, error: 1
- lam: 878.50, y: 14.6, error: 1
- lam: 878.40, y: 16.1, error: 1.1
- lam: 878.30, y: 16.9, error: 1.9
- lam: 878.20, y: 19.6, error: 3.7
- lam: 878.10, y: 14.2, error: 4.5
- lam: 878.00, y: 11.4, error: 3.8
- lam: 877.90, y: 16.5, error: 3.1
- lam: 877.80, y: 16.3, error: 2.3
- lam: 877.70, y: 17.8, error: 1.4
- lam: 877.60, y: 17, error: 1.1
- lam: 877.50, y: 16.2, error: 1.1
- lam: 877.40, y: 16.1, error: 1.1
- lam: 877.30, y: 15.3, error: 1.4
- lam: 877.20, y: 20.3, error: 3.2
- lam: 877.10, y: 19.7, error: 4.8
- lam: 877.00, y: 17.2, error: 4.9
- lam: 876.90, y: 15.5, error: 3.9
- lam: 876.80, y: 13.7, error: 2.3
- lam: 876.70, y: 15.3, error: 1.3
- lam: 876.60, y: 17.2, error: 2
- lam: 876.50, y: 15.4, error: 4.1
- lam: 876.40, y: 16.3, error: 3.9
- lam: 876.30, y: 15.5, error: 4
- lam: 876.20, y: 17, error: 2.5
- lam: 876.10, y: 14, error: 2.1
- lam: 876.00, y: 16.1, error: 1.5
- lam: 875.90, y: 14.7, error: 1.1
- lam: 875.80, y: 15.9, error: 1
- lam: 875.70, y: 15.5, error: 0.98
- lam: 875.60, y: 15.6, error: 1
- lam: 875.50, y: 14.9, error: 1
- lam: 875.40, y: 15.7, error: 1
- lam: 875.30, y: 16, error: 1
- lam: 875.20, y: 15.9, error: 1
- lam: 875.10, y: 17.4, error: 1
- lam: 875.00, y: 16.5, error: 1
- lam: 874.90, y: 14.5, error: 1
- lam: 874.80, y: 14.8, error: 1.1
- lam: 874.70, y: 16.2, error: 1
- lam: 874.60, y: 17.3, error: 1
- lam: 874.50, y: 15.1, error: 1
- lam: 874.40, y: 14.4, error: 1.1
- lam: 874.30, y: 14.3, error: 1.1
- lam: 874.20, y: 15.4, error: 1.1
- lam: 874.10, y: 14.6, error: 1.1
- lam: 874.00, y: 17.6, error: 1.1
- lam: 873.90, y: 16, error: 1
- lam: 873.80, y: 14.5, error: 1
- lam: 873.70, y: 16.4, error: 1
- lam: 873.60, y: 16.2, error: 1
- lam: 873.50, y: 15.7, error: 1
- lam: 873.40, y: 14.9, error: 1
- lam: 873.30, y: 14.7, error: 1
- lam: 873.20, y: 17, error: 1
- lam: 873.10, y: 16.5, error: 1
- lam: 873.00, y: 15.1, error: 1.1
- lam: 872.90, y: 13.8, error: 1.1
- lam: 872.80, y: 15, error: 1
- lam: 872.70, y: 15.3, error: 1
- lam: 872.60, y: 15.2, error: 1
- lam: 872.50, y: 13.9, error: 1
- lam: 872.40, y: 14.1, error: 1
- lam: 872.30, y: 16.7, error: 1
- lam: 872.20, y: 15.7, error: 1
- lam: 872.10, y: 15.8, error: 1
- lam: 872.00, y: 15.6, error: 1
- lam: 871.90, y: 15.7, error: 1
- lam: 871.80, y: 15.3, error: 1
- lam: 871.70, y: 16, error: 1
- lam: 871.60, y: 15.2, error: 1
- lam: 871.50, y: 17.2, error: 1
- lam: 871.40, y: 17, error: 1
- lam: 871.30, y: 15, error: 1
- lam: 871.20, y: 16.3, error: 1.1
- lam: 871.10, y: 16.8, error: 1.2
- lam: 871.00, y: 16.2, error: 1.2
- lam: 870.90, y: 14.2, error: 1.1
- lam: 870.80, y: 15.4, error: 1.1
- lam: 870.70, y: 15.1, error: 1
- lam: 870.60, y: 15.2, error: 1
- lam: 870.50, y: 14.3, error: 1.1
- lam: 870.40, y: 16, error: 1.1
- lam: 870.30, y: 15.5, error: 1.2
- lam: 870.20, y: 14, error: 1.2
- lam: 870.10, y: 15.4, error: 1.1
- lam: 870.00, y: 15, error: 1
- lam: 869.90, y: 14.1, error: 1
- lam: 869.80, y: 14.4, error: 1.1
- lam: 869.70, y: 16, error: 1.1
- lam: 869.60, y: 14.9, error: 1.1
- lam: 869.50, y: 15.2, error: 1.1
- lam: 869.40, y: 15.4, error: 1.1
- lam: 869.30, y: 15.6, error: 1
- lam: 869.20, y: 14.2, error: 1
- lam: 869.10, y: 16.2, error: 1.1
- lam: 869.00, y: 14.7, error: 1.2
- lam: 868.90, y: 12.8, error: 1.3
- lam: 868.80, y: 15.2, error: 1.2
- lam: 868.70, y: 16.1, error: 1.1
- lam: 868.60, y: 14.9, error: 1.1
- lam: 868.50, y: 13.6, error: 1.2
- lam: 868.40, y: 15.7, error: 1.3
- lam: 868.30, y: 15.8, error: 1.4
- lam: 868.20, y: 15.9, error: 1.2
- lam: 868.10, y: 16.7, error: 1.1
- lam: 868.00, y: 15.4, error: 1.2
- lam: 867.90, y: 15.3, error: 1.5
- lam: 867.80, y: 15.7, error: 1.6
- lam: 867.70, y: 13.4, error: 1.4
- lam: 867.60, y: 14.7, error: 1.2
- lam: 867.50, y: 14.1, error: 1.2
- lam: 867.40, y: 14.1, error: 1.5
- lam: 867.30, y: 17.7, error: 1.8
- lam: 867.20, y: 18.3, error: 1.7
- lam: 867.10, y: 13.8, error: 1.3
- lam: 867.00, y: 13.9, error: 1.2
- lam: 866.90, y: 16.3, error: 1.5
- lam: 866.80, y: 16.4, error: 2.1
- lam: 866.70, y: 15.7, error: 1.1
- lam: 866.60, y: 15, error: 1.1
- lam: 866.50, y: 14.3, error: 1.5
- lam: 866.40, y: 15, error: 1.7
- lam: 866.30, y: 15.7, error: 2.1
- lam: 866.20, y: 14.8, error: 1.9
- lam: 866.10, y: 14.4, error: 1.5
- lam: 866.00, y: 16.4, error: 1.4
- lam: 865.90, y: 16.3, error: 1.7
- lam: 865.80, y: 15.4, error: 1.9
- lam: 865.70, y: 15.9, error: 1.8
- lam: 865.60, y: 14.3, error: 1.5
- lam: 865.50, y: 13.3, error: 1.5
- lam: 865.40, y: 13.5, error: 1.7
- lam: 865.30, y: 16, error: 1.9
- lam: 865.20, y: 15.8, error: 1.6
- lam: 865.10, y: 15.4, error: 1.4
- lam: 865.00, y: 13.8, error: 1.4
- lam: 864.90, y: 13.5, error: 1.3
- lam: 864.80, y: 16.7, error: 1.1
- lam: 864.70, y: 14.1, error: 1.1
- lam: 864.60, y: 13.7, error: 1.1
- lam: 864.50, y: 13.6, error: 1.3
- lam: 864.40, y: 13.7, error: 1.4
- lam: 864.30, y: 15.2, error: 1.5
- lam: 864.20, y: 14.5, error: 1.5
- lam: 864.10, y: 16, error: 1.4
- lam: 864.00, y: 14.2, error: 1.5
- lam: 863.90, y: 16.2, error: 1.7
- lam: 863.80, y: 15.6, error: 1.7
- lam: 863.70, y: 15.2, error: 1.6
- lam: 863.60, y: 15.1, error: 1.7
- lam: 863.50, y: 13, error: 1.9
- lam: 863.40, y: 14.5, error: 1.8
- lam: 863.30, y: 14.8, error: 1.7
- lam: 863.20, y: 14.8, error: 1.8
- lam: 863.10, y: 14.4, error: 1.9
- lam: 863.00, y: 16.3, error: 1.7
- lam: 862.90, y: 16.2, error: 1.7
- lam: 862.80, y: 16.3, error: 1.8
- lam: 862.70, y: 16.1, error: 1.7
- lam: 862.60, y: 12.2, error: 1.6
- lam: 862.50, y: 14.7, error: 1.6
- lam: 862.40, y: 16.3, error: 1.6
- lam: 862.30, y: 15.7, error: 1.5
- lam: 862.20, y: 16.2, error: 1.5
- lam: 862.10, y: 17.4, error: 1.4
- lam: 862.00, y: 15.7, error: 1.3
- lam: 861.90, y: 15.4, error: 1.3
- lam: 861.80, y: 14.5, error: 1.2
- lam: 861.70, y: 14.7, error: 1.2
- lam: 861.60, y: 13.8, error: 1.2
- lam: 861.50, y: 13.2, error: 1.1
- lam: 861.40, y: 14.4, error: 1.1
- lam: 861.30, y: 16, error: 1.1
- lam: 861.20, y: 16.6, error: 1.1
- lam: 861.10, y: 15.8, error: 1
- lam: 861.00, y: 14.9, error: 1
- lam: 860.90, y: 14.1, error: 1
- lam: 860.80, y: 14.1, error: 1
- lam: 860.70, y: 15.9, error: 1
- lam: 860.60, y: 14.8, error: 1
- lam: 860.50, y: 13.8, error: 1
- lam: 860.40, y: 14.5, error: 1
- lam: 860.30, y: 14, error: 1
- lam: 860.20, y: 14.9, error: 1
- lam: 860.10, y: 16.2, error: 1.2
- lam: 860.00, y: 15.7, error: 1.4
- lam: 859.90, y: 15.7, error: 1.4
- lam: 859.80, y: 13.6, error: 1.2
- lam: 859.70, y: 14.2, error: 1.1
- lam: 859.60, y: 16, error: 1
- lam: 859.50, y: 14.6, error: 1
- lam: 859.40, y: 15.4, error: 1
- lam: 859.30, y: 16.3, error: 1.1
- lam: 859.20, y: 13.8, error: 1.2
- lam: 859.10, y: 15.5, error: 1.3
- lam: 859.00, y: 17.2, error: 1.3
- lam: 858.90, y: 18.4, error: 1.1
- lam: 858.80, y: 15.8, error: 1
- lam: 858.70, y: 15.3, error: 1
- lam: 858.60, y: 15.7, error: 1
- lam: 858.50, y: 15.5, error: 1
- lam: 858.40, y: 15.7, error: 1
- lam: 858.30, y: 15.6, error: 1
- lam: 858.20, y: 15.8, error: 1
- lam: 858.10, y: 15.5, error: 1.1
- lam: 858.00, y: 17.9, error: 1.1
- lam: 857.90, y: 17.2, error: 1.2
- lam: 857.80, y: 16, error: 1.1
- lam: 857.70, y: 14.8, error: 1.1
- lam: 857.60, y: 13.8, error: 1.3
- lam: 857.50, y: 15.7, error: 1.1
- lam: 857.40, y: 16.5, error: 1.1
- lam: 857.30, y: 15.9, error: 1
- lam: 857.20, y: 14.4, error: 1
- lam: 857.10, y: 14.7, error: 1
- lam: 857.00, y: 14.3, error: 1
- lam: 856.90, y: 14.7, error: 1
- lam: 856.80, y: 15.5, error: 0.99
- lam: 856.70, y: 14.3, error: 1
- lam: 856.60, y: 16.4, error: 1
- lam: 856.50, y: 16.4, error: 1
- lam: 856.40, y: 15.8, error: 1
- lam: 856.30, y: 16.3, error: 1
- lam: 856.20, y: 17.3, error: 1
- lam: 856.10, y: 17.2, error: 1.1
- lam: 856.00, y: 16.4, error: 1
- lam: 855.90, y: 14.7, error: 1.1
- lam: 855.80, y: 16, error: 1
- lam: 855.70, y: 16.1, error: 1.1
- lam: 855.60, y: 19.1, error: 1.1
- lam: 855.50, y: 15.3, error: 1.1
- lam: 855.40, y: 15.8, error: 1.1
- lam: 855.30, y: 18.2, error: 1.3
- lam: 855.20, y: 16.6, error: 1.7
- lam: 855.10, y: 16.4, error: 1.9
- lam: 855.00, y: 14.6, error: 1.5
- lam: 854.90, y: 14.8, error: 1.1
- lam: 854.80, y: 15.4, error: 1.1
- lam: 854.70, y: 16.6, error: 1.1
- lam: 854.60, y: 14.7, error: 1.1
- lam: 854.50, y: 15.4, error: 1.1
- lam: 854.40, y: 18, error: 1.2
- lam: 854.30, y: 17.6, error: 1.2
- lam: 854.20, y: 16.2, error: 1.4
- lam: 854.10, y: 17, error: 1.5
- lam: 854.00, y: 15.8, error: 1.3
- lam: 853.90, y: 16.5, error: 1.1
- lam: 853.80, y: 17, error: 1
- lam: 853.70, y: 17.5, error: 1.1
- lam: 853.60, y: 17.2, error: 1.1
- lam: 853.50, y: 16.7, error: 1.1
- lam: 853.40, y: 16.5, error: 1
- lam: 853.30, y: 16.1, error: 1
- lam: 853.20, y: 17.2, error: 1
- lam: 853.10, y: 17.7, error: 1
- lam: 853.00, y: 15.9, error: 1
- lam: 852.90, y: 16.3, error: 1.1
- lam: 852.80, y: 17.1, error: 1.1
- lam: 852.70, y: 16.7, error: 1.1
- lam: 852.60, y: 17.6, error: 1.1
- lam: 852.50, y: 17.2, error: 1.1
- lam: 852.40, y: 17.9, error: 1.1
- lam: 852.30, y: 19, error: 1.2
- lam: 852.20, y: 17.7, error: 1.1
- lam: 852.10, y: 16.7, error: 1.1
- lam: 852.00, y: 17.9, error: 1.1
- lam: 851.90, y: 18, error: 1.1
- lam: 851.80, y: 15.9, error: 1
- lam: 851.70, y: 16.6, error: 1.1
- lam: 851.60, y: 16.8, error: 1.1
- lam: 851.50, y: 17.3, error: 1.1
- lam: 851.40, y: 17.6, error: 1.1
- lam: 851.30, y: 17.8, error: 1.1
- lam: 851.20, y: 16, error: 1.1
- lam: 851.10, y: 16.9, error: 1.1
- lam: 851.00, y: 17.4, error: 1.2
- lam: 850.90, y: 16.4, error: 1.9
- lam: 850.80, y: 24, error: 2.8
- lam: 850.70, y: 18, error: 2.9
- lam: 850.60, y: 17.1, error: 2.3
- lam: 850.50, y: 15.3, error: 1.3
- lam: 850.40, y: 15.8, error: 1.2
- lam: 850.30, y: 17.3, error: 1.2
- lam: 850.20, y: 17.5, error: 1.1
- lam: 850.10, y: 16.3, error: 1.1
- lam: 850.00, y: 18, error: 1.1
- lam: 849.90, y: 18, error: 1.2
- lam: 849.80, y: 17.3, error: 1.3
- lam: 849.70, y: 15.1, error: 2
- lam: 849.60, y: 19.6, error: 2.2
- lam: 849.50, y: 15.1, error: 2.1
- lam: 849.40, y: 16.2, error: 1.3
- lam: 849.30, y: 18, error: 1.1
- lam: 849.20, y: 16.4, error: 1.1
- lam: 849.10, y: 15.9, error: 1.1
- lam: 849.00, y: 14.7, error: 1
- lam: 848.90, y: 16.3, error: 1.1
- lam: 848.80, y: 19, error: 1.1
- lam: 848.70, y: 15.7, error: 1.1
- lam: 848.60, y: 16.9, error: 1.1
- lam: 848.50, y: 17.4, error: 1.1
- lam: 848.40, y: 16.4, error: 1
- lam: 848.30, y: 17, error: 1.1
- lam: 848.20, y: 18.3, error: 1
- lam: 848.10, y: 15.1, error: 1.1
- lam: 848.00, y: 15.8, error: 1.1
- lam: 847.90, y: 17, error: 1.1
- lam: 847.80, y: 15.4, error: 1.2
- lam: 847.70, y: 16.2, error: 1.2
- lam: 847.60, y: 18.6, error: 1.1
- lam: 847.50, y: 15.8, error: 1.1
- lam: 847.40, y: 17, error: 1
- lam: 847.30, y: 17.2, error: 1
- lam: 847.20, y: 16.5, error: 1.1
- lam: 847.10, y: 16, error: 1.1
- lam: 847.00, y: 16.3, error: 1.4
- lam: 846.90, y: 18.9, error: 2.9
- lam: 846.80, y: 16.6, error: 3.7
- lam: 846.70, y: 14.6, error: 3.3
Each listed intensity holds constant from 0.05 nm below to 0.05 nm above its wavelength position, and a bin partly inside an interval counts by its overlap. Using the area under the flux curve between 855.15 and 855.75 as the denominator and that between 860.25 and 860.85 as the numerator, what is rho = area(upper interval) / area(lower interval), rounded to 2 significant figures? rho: 0.86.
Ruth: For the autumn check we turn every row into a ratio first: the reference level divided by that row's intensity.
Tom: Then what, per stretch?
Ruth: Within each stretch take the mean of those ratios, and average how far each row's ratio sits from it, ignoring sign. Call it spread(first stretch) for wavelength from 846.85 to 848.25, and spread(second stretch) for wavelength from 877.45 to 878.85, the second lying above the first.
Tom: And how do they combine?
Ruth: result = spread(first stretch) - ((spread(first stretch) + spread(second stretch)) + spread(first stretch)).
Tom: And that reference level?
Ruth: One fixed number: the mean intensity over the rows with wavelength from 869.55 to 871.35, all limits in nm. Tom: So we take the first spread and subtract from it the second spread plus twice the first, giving -0.138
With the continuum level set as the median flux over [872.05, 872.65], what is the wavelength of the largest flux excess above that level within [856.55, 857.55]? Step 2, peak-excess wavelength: 857.40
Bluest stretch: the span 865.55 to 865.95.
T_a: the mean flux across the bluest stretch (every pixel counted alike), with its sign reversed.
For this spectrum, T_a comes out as -15.5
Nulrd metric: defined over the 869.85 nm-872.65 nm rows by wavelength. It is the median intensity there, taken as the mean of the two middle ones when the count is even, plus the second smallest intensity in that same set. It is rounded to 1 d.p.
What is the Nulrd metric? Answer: 29.4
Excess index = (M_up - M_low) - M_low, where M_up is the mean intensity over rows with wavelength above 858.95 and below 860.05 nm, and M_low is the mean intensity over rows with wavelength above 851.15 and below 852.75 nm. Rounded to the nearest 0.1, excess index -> -19.3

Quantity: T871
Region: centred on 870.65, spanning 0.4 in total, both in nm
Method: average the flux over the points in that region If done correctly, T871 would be 15.0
